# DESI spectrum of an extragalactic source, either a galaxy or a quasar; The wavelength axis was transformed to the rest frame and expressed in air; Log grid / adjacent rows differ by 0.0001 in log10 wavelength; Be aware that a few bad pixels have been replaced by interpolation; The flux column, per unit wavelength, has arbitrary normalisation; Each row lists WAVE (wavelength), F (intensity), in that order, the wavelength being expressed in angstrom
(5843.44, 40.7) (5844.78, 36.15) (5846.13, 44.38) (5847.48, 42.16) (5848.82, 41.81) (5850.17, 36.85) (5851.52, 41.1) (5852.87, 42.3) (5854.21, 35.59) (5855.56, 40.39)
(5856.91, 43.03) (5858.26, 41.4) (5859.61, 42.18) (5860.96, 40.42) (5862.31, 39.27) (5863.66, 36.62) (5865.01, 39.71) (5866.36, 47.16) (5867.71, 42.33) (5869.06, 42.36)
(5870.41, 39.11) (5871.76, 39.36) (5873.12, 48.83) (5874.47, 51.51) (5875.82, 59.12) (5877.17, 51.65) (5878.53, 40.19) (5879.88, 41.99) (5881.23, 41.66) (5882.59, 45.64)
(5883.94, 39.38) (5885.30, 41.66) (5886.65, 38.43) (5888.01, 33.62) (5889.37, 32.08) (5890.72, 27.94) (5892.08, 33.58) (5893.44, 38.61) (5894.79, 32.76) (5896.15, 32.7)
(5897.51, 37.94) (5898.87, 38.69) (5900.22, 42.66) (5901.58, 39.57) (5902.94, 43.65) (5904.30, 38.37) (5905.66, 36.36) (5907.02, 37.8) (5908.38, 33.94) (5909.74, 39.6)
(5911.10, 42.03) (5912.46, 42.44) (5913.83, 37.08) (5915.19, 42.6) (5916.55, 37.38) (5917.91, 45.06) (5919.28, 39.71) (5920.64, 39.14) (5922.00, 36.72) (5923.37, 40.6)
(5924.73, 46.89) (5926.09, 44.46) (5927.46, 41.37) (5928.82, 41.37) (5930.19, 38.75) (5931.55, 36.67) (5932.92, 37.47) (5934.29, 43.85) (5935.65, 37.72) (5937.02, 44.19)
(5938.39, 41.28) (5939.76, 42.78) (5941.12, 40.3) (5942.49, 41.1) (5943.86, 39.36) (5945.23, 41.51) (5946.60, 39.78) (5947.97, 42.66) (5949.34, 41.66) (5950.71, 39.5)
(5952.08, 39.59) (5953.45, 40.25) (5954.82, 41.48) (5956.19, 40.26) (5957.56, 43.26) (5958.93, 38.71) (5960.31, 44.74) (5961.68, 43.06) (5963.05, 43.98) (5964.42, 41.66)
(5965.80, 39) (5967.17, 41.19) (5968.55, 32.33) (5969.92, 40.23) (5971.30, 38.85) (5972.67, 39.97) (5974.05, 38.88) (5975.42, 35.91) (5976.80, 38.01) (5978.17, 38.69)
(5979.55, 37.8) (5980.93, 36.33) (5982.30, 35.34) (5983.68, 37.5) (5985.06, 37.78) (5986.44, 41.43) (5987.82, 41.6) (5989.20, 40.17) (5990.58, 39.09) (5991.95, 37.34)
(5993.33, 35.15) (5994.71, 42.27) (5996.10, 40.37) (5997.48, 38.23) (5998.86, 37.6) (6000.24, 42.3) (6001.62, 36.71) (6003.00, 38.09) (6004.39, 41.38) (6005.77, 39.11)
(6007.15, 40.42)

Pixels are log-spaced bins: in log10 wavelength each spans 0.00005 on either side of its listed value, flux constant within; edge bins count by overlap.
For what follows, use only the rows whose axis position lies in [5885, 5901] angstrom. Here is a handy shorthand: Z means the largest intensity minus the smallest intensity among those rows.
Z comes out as 15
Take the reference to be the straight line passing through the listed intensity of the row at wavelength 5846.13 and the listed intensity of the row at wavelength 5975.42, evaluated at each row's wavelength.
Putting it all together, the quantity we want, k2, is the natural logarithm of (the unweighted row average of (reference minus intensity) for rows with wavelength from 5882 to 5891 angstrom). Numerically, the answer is 1.6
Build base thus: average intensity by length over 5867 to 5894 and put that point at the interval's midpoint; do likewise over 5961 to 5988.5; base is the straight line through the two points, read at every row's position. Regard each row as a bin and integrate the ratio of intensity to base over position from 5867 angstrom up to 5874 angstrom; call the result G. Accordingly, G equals 7.2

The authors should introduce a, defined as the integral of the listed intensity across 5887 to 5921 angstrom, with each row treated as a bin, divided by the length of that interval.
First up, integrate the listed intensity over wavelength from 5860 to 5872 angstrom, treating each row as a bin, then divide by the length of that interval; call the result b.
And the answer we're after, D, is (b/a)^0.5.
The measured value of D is 1.039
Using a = 37.8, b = 41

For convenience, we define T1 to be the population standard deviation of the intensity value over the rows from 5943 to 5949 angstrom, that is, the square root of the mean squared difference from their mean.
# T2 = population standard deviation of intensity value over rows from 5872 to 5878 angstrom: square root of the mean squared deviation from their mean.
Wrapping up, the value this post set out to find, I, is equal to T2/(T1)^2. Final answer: 2.2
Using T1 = 1.3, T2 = 3.83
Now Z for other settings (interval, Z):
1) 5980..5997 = 7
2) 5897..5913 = 10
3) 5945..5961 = 6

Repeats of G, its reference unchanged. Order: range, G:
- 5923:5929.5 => 7.0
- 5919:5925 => 6.0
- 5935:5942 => 7.2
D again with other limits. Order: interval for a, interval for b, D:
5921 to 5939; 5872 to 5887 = 1.055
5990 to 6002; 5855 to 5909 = 1.019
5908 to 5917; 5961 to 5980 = 0.997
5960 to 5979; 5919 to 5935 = 1.012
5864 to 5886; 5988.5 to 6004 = 0.936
